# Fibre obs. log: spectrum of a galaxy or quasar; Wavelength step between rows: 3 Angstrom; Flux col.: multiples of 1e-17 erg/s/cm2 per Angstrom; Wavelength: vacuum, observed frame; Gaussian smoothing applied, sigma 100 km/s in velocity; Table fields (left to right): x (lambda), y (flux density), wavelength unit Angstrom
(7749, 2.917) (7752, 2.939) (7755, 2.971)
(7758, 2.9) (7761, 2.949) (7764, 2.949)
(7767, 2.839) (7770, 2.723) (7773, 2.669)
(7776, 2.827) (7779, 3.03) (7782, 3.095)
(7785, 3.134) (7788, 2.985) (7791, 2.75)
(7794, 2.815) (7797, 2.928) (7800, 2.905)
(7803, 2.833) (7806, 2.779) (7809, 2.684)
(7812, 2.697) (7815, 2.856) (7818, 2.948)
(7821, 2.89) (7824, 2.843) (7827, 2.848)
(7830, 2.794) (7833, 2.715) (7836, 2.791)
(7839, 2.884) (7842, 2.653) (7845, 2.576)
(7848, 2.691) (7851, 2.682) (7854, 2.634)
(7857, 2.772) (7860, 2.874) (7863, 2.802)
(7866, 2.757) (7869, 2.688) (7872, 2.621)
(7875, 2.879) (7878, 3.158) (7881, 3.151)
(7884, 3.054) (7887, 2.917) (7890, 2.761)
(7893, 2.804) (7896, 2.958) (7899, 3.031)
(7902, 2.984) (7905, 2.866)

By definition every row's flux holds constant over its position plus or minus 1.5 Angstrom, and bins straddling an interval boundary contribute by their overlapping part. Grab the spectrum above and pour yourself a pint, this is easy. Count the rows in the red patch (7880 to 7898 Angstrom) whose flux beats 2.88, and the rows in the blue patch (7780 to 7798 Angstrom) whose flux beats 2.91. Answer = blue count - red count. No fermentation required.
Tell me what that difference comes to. 0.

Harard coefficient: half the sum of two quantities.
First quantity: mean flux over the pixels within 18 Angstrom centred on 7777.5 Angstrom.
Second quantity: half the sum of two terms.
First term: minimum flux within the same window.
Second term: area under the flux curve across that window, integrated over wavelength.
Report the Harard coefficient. 15.2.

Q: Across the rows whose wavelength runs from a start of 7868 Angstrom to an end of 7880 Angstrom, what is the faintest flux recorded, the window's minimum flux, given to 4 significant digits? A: 2.621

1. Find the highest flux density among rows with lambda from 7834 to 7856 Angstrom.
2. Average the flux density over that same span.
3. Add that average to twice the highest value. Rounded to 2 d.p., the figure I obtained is 8.47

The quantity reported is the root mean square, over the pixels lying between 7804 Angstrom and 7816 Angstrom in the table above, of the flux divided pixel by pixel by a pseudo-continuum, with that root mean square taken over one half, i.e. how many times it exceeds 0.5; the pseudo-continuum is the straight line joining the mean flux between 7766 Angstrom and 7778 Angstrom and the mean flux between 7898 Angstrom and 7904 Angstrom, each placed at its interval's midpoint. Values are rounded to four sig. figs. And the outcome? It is 1.941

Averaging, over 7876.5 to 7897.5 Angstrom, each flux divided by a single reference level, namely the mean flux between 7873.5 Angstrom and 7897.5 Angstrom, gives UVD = 1.00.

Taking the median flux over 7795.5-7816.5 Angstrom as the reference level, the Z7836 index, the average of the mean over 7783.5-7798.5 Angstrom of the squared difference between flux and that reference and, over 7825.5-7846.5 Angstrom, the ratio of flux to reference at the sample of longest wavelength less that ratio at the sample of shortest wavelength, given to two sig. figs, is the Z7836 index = -0.035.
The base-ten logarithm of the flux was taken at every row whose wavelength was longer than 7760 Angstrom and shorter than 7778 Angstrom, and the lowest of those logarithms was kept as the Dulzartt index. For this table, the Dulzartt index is 0.426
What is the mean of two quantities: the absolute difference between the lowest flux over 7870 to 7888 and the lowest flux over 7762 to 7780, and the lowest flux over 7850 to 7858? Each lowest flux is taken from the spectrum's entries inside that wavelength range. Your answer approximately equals 1.34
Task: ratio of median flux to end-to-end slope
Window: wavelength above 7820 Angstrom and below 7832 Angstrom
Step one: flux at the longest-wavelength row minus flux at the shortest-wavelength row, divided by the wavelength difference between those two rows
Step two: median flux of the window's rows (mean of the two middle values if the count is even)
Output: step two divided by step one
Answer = -267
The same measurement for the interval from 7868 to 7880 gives 53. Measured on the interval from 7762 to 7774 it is -89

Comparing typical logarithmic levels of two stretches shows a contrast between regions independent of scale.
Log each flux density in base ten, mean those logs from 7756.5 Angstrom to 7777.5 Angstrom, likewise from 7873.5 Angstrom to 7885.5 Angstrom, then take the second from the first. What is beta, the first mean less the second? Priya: -0.033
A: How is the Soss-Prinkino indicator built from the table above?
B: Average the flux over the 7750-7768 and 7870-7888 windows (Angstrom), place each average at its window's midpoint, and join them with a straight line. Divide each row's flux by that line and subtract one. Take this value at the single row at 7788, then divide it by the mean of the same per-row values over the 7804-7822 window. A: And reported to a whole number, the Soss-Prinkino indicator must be 0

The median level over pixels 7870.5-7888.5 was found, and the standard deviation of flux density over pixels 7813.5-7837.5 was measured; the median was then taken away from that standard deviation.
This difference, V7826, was -2.92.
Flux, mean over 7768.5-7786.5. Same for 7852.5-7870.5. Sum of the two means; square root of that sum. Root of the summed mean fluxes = 2.38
